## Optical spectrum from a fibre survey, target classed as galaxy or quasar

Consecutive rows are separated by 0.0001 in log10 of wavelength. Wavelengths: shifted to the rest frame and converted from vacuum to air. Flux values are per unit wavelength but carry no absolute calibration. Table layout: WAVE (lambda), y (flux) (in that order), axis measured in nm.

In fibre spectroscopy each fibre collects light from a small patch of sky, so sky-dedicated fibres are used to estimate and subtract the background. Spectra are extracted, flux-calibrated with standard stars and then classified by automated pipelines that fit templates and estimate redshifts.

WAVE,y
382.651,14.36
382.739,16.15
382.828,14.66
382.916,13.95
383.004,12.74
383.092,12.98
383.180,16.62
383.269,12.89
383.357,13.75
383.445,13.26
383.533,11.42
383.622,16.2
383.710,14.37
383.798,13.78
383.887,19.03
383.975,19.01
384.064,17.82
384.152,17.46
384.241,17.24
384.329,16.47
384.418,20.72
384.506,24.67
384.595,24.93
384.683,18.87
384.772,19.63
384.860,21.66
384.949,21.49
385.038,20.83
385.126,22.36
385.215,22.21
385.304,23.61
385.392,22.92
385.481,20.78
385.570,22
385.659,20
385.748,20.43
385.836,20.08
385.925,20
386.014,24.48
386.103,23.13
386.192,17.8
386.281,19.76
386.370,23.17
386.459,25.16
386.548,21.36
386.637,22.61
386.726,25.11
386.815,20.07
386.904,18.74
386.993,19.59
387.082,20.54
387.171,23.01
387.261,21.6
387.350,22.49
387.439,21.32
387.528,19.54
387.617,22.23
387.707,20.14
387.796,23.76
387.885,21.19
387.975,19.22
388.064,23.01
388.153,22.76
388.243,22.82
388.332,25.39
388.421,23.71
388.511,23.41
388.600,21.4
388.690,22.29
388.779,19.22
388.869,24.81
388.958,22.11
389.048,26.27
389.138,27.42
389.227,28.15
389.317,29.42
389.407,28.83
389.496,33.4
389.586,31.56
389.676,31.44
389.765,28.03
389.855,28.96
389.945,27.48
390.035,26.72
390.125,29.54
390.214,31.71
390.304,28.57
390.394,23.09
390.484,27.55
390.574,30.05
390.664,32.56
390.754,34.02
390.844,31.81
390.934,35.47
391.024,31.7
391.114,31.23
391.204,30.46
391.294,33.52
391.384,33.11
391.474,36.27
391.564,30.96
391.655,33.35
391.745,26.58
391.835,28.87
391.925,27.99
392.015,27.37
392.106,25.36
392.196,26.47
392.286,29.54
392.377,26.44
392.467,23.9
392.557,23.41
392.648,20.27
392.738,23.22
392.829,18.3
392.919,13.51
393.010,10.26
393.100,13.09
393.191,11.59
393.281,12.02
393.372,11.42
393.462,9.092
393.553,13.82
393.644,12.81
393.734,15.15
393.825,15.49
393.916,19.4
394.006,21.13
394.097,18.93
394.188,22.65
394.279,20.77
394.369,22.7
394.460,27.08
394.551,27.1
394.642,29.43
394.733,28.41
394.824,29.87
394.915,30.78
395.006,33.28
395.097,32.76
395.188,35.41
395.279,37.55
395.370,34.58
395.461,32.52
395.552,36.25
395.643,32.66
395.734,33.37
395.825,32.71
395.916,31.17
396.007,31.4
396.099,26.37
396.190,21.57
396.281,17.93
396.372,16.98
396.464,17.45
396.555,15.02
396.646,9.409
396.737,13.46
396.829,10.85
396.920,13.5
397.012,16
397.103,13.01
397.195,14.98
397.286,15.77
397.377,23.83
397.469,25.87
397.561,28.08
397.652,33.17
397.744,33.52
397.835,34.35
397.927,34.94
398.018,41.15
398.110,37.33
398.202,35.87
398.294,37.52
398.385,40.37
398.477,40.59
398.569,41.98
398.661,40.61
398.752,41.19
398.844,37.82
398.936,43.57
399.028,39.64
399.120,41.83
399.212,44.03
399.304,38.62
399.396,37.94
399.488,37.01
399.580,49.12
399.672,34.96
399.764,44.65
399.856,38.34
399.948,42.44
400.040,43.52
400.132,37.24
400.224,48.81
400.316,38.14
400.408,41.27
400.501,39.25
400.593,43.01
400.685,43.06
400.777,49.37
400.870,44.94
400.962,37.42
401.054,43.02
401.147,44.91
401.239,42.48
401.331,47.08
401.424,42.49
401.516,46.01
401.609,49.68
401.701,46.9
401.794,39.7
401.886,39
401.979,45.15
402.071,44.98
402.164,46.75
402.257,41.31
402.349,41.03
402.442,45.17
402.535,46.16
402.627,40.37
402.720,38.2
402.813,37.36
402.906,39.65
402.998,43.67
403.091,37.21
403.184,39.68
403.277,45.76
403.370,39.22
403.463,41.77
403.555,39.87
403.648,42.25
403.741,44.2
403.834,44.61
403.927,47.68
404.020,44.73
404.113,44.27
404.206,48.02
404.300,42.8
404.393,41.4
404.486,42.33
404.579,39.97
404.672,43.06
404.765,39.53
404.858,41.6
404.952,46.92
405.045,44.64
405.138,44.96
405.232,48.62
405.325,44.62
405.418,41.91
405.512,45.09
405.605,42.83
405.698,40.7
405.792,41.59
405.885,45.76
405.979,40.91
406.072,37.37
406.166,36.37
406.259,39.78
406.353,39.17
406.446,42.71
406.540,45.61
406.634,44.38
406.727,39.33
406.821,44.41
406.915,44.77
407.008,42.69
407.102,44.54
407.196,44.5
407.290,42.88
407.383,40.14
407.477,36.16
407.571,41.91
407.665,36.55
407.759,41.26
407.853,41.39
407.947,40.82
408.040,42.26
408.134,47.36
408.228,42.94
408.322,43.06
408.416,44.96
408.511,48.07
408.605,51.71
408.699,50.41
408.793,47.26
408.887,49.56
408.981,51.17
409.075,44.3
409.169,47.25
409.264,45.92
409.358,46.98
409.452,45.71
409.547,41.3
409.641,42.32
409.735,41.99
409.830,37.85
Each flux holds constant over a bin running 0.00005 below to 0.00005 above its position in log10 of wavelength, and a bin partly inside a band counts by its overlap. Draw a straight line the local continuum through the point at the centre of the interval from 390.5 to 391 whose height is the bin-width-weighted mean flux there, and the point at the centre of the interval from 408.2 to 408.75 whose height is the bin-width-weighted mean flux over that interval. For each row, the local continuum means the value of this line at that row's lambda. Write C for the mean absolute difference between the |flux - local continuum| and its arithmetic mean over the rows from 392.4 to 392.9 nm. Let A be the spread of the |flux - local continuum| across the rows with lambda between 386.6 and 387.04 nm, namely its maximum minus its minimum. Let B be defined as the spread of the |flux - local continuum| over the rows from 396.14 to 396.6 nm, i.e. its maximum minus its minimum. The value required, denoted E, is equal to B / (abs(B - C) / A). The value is 9.4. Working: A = 6.5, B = 6.8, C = 2.1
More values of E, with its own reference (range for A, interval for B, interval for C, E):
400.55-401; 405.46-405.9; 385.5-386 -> 7.7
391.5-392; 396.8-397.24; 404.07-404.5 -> 8.4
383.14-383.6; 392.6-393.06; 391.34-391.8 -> 6.5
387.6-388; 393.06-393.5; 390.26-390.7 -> 10.3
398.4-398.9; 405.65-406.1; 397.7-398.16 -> 2.2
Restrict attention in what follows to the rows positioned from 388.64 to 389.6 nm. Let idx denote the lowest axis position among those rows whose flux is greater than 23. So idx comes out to 388.869 nm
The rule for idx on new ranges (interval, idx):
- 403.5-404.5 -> 403.555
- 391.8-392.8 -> 391.835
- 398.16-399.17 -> 398.202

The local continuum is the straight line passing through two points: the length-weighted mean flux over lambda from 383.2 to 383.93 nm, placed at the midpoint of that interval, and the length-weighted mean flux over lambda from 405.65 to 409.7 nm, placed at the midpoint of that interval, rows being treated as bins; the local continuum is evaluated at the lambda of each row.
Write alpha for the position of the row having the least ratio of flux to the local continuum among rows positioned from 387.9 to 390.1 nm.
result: 388.779 nm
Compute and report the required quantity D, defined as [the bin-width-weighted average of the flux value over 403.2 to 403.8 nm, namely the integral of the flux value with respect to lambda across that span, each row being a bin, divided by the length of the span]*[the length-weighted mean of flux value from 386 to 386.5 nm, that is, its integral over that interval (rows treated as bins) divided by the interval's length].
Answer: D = 930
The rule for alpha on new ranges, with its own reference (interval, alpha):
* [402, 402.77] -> 402.720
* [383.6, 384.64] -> 383.798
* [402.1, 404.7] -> 403.091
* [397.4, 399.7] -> 397.469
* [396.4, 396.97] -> 396.646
